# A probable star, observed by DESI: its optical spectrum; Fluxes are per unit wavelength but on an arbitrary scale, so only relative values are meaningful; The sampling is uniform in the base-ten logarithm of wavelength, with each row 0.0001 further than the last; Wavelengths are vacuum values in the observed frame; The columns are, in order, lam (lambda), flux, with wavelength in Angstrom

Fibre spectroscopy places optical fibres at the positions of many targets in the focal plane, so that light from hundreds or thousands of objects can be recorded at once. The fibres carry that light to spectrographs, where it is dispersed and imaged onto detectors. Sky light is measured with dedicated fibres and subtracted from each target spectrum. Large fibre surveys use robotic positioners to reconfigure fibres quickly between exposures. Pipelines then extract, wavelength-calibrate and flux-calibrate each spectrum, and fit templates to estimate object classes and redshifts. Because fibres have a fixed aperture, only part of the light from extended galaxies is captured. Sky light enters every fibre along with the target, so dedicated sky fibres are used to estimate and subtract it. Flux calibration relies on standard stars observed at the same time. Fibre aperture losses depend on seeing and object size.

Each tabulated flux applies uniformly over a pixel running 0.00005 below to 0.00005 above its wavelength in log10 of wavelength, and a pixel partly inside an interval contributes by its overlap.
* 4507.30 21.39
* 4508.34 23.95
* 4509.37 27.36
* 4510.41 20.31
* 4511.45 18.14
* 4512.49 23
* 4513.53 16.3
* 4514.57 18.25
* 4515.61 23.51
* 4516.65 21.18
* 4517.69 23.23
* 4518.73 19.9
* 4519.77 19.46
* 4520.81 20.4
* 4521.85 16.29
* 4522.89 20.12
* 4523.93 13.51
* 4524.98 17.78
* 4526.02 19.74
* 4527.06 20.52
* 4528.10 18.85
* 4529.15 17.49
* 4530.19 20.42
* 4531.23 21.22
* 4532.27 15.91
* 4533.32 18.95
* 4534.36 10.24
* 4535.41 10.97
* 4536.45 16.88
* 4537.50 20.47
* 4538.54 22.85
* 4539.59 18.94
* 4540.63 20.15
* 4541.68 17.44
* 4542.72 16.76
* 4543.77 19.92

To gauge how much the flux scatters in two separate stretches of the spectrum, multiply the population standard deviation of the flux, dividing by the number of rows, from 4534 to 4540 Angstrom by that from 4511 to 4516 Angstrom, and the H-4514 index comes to 13.5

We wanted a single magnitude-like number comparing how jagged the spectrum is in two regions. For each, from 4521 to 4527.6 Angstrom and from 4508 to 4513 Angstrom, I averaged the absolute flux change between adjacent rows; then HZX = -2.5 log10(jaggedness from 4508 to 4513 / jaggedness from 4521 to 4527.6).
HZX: -0.24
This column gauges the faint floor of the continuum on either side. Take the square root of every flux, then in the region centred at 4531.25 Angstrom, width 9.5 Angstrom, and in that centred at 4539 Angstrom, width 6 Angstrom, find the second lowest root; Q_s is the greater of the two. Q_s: 4.18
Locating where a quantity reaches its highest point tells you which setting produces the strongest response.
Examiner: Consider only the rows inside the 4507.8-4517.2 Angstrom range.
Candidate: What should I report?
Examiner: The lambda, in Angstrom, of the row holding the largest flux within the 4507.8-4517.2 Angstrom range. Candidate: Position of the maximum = 4509.37 Angstrom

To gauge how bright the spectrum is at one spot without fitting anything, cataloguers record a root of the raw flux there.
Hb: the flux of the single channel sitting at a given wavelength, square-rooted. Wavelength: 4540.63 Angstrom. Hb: 4.49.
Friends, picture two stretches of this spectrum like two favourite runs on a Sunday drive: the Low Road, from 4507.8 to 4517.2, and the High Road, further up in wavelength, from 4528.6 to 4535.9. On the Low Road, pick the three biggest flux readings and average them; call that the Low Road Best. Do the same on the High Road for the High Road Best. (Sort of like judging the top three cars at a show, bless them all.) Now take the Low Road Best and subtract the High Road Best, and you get 4.7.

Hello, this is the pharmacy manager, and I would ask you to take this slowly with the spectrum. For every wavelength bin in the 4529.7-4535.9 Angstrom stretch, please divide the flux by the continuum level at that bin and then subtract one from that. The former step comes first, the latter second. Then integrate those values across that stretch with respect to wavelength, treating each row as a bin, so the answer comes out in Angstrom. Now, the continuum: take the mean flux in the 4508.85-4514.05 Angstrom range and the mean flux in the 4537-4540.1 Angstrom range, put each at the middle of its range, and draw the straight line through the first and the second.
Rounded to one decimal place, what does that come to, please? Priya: -1.4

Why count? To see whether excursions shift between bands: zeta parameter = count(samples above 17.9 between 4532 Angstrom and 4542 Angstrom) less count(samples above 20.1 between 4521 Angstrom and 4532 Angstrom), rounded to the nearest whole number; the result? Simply 1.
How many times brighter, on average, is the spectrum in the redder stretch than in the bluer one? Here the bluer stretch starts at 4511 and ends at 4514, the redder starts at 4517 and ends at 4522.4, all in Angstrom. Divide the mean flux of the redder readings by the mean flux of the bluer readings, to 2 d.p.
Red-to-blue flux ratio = 1.04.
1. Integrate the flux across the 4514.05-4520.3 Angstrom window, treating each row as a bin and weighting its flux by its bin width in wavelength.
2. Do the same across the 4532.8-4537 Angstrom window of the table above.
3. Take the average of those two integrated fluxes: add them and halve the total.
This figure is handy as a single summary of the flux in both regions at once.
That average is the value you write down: 95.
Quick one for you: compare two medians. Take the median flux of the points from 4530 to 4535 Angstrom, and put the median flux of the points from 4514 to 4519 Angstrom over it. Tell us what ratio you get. 1.12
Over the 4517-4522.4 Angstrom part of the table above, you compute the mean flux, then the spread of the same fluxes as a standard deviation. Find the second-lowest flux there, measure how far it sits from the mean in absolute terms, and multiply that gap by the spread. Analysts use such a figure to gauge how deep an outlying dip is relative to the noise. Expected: 1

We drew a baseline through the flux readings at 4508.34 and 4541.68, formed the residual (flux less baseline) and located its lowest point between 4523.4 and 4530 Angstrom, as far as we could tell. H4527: 4523.93 Angstrom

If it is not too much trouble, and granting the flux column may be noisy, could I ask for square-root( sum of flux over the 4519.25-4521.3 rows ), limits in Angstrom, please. 6.31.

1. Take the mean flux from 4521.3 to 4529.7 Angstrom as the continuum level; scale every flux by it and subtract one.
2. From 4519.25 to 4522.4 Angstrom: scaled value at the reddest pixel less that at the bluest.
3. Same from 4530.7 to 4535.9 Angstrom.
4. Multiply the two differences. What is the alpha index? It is 0.100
